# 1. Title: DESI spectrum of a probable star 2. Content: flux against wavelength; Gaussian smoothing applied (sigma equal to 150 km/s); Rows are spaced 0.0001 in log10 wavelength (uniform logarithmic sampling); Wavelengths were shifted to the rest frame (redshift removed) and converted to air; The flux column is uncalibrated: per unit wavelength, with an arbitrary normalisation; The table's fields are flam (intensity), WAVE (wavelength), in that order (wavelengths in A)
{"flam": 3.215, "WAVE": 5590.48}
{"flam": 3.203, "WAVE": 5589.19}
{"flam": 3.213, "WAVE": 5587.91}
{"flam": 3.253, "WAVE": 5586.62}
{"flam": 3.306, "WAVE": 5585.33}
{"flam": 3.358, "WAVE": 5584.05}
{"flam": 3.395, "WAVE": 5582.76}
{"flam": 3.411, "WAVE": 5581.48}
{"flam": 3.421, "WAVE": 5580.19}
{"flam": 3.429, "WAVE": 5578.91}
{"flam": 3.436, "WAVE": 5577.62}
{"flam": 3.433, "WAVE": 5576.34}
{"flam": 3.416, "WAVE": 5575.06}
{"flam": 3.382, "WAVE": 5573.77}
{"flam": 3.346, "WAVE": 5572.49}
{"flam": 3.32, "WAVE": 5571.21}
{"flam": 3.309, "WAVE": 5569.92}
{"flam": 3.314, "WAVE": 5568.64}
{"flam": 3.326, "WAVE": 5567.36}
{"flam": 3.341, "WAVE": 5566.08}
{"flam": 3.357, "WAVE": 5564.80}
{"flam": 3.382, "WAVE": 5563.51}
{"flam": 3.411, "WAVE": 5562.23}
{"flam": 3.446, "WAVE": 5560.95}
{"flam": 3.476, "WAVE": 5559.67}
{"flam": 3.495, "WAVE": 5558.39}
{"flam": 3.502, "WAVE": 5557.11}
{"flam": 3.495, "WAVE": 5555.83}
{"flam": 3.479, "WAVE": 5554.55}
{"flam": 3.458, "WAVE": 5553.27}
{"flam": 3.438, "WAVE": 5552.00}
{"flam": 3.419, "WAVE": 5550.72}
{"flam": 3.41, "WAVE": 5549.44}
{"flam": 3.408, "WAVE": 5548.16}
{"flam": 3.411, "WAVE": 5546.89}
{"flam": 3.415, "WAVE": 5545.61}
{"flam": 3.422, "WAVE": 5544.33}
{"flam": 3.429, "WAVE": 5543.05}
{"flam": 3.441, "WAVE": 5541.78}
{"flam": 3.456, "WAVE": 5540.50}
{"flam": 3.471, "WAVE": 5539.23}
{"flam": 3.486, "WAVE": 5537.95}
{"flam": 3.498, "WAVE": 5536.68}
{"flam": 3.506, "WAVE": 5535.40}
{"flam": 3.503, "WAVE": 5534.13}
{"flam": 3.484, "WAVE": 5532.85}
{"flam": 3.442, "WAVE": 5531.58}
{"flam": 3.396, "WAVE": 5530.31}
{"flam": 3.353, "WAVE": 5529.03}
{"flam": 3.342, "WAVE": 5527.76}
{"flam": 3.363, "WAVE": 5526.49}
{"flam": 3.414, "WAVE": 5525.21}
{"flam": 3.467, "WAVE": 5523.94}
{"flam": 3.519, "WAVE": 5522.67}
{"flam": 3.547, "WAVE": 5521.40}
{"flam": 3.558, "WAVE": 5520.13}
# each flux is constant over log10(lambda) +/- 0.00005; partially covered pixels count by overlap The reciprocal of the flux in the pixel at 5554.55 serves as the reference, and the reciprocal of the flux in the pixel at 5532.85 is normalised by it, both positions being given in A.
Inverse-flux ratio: 1.00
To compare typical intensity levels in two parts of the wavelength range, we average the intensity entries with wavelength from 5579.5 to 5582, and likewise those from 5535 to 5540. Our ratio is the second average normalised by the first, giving 1.02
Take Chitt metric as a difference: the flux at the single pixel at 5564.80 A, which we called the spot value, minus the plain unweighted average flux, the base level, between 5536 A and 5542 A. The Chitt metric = -0.11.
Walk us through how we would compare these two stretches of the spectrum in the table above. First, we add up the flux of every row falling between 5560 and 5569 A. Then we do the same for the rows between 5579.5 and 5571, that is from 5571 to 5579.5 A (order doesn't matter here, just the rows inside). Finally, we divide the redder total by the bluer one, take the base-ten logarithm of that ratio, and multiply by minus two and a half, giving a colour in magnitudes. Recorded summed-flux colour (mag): -0.01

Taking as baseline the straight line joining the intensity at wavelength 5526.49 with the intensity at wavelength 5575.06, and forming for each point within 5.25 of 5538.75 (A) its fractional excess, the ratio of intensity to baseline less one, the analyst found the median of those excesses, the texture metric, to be 0.030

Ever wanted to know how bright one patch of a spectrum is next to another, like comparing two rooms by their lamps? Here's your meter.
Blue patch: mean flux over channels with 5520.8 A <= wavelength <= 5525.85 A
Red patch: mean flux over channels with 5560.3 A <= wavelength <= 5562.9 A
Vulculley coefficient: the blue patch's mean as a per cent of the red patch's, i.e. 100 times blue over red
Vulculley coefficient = 101.7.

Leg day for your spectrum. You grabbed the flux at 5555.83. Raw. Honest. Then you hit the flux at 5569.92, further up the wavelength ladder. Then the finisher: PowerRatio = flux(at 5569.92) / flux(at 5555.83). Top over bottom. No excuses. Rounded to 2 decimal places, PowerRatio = 0.95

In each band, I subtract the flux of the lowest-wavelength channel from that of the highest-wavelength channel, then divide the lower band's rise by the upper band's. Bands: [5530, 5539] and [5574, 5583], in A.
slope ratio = -4.3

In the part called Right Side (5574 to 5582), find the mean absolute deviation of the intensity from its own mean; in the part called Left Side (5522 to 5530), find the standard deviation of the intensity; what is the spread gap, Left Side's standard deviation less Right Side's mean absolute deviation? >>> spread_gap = 0.06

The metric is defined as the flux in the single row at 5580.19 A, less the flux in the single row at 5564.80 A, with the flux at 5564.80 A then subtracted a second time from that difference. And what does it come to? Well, -3.29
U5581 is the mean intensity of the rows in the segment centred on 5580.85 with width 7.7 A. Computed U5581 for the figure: 3.41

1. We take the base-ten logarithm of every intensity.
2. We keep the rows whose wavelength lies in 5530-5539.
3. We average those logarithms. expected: 0.541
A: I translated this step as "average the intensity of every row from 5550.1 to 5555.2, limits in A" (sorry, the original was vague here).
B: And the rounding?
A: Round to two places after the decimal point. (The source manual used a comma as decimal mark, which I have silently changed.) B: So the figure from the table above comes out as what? 3.45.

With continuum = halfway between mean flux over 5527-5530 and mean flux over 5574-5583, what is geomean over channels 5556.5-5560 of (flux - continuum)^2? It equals 0.011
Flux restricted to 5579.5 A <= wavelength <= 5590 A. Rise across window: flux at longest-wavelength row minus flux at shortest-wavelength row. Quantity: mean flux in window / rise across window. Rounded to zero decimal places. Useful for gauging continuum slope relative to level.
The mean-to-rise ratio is -15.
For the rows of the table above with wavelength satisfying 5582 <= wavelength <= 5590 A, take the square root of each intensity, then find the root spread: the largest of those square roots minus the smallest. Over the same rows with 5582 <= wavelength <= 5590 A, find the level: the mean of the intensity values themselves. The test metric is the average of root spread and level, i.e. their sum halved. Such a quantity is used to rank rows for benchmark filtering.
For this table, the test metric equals 1.67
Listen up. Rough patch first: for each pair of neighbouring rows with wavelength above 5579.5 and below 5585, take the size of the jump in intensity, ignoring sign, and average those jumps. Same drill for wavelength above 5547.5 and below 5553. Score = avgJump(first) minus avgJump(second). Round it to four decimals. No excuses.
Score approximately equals 0.0110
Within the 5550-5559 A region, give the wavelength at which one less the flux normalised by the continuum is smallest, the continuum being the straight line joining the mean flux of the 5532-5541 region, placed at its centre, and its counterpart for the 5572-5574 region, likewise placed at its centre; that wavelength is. 5557.11 A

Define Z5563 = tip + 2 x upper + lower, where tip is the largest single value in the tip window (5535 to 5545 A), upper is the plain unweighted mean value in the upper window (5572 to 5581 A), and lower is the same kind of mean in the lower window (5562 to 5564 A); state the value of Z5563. 13.7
